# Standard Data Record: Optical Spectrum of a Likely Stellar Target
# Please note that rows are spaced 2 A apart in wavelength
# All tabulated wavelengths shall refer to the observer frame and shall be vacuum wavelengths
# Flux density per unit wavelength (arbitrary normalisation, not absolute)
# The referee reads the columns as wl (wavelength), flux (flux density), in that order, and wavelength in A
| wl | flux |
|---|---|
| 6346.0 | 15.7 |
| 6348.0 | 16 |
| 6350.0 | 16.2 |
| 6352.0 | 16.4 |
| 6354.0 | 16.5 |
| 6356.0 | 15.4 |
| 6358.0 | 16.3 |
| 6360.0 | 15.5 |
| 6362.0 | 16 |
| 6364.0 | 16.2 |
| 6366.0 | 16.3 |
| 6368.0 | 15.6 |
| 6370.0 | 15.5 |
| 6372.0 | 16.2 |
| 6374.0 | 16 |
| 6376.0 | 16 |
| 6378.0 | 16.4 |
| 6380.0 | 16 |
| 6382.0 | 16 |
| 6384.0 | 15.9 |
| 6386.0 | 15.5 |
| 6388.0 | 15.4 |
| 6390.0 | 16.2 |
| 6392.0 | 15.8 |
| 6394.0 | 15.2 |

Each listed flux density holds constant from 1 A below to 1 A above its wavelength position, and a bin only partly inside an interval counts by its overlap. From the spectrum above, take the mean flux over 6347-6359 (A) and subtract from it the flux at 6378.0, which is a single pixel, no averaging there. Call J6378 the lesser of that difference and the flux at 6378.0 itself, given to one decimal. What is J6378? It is -0.3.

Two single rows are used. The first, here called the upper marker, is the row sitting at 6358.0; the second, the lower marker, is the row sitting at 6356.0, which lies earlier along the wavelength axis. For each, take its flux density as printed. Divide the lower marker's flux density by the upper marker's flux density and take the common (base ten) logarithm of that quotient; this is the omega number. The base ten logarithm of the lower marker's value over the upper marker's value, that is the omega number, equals -0.025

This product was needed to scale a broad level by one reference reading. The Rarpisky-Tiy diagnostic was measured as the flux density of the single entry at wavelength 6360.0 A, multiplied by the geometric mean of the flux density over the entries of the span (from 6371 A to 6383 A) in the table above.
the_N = 250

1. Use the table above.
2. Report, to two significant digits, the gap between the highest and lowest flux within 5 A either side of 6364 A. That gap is 0.80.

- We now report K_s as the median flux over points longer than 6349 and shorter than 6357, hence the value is 16.3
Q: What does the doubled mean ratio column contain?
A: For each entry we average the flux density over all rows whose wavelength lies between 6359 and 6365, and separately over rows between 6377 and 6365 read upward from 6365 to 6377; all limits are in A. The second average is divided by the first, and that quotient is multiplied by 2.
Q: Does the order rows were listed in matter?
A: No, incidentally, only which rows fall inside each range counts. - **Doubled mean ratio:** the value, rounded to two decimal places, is 2.00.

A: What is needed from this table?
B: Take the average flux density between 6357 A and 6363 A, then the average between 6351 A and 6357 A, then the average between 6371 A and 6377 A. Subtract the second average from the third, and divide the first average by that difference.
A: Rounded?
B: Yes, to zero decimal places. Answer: -478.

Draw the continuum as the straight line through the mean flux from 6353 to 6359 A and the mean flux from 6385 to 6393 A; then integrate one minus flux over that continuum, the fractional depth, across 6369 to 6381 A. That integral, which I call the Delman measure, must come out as -0.111 A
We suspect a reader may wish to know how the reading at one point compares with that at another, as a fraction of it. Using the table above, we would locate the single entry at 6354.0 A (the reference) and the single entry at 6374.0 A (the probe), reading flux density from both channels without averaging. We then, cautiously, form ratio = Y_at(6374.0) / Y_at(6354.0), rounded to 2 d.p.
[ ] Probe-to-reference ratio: 0.97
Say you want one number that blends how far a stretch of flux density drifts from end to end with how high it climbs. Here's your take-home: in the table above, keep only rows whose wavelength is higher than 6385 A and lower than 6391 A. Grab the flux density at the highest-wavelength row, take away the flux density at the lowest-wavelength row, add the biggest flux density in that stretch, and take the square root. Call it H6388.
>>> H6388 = 4.11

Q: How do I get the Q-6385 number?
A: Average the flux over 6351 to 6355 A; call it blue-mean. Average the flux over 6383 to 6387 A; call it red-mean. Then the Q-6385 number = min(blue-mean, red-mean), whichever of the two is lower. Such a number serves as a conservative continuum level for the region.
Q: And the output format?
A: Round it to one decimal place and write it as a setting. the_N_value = 15.7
